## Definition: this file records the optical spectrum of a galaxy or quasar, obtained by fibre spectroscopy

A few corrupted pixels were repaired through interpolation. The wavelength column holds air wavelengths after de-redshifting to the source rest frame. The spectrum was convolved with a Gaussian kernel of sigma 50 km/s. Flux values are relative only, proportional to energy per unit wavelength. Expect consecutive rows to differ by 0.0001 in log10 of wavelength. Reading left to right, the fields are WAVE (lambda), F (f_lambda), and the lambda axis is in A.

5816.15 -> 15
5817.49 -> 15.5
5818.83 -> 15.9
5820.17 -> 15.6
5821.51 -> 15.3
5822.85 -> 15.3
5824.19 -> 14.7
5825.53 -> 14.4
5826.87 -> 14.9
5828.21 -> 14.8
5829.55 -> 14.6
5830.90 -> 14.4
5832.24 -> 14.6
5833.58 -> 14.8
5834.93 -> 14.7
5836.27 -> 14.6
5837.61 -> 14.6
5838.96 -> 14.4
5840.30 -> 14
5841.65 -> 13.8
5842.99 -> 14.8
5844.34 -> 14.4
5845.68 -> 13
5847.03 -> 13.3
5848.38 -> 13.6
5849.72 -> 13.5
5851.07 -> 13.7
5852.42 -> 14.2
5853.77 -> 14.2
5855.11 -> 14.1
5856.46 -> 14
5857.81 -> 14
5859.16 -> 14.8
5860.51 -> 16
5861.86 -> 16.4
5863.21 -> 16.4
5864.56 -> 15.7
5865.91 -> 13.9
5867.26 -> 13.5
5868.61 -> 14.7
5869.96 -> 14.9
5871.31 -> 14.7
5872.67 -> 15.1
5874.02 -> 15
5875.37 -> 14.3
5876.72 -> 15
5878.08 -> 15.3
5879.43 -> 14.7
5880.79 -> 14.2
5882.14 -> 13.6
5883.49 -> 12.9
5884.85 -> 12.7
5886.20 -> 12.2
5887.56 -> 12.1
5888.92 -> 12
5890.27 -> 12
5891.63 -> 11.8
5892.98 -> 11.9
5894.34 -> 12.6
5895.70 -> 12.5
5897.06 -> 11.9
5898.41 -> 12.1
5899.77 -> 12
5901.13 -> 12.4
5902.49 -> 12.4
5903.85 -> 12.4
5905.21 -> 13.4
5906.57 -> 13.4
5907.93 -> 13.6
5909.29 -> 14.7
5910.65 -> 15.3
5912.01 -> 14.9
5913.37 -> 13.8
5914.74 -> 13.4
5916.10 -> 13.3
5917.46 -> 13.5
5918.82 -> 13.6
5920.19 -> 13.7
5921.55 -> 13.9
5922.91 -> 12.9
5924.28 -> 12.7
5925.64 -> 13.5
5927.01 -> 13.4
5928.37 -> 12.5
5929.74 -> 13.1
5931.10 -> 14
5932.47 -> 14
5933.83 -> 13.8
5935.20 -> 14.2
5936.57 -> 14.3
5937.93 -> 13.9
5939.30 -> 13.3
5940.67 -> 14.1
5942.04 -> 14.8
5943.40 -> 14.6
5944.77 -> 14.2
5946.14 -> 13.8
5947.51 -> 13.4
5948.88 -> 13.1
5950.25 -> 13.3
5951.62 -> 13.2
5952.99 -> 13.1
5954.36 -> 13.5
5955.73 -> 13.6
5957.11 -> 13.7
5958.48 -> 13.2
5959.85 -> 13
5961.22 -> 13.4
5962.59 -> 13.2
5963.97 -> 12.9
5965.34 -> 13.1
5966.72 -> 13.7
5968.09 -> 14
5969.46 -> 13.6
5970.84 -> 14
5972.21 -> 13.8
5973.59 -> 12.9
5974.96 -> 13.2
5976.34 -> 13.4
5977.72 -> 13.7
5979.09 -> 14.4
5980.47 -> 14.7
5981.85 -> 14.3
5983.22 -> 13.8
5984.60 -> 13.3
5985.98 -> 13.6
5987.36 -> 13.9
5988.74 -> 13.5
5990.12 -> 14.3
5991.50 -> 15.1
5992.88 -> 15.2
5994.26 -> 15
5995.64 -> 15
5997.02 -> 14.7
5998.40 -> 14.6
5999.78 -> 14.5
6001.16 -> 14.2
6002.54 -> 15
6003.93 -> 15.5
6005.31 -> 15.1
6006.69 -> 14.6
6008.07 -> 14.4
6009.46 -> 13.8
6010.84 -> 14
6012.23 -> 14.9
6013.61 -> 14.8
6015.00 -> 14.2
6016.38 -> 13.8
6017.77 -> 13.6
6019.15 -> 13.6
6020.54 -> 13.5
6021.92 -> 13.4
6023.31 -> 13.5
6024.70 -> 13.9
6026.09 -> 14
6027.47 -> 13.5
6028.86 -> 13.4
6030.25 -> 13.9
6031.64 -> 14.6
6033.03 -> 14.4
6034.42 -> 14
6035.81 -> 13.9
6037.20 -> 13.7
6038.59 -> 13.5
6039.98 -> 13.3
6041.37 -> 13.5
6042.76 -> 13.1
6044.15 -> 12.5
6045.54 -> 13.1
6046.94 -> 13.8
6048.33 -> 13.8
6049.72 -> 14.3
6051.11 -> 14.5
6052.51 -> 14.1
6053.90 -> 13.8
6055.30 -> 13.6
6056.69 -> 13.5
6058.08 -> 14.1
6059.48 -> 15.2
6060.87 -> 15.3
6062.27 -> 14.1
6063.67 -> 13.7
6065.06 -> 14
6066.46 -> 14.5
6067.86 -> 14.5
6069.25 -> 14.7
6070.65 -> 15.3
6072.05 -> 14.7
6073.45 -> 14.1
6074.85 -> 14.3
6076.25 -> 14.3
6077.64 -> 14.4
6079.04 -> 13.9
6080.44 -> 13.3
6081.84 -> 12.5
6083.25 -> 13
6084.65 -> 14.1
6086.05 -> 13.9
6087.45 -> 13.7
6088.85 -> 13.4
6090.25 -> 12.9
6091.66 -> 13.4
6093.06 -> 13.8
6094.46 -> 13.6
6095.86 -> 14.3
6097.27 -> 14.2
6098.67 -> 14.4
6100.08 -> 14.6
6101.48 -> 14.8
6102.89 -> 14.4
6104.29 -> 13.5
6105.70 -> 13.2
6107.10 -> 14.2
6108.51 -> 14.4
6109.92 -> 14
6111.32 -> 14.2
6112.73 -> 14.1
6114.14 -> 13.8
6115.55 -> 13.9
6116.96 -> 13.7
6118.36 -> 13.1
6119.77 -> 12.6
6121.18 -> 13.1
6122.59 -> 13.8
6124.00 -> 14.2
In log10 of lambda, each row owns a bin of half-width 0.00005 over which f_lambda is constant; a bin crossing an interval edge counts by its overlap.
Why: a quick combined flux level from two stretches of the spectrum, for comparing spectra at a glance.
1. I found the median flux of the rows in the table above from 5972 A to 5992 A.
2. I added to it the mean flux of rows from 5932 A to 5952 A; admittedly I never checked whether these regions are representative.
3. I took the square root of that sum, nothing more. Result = 5.26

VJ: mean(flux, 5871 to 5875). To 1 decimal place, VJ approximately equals 14.9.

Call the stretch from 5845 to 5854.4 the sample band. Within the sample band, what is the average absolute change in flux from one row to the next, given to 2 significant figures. 0.23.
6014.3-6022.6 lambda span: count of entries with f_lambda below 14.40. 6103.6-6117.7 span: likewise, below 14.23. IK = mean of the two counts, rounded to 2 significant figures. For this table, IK 7.5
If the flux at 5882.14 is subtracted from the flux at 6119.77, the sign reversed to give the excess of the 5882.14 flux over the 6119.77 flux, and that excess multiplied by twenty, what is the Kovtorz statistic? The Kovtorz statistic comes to 20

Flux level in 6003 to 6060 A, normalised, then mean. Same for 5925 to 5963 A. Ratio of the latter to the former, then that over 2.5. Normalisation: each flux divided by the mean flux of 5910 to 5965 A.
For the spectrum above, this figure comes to 0.391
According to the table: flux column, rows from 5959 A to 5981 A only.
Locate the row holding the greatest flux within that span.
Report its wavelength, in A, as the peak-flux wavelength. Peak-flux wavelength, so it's 5980.47 A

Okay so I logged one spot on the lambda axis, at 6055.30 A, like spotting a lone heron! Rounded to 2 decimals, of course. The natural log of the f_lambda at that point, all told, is 2.61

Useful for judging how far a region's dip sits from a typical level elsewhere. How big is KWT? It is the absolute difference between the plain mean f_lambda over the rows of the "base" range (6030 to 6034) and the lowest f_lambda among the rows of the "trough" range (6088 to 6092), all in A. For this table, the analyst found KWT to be 1.4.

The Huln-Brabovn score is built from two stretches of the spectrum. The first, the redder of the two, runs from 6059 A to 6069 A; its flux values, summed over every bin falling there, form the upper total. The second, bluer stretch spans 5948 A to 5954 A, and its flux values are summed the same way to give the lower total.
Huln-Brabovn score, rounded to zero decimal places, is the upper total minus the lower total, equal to 49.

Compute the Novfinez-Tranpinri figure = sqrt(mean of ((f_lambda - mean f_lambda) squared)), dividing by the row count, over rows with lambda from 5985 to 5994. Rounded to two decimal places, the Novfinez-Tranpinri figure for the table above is 0.67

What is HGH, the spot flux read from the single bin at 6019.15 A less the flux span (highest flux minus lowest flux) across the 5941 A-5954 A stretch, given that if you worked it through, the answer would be 11.9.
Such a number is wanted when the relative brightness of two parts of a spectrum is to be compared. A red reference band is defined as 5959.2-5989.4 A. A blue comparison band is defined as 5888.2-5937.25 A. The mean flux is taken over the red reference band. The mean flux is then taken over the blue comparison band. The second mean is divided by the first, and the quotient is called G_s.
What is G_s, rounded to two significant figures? 0.97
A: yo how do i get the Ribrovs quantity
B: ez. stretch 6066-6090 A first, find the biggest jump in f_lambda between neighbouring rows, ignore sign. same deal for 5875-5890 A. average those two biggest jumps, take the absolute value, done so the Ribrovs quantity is 0.90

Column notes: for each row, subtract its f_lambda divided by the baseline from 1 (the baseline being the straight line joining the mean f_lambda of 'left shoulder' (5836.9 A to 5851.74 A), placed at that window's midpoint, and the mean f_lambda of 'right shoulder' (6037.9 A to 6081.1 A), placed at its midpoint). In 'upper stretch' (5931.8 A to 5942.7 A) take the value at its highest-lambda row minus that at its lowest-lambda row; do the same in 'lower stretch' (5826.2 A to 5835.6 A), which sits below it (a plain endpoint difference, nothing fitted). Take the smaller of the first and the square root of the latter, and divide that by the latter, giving -3.9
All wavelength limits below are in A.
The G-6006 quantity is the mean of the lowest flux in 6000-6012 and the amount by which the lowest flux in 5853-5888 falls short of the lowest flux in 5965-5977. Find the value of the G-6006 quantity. 7.3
